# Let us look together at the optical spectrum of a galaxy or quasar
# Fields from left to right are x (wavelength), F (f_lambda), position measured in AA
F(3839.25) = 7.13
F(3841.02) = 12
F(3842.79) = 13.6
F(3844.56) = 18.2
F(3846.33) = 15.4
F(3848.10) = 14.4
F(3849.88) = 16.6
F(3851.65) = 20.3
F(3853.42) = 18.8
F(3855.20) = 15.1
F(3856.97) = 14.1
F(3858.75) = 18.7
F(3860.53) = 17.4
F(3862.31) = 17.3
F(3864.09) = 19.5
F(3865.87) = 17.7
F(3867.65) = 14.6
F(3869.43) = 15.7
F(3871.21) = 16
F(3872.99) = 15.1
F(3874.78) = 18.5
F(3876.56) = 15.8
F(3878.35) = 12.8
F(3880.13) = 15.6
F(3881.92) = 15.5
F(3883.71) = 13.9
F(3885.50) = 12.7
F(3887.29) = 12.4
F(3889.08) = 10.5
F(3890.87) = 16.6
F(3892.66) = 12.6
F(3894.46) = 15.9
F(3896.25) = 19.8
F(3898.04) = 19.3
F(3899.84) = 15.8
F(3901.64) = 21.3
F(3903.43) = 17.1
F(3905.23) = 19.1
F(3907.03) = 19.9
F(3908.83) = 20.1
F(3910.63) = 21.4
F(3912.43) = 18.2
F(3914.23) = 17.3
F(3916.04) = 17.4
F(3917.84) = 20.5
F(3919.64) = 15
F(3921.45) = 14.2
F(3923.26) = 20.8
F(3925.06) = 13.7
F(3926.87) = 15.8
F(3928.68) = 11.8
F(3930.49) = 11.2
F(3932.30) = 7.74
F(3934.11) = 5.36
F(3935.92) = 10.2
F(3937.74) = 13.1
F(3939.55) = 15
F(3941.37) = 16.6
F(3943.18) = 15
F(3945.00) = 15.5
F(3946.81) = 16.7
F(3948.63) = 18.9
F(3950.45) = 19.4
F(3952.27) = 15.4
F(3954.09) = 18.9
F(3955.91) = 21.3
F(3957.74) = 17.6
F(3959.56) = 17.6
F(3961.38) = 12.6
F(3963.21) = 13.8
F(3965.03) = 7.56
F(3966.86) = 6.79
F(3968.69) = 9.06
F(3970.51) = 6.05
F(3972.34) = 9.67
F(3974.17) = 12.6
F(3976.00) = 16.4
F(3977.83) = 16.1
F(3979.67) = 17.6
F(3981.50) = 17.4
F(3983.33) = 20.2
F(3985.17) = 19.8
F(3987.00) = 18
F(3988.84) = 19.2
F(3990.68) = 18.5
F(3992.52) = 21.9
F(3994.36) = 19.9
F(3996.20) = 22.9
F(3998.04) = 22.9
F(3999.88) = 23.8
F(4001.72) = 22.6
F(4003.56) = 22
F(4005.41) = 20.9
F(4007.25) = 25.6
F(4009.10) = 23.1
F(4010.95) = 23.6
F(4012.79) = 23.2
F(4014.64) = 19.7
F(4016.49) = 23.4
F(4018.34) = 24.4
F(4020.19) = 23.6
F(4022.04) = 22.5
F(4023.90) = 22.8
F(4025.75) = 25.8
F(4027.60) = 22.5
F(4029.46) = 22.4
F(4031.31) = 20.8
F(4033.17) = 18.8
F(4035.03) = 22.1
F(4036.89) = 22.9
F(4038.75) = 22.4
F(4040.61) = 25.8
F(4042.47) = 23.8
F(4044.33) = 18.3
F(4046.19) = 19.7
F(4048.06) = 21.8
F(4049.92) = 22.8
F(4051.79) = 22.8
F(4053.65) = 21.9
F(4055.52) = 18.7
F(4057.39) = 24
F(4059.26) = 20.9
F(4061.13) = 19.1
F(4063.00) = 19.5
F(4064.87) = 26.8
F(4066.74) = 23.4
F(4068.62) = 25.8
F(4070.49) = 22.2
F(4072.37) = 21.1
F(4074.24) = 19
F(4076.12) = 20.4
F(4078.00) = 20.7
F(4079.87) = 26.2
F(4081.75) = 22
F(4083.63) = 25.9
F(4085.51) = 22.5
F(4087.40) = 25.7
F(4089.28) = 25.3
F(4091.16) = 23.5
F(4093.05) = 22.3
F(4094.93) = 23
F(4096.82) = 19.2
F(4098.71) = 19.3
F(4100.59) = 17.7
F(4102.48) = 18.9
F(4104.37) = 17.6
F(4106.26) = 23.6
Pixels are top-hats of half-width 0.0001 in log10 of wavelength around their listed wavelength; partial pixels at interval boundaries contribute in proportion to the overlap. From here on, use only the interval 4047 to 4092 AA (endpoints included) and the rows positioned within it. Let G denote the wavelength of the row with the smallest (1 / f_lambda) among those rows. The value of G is 4064.87 AA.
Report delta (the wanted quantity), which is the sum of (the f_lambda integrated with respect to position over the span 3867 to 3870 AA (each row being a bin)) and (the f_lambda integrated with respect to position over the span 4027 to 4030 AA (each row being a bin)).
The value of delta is 113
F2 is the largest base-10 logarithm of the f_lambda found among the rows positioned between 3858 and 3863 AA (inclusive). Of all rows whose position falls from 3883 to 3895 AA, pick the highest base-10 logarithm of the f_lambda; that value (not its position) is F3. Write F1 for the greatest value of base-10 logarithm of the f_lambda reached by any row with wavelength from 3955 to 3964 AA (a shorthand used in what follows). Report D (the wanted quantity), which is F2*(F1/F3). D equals 1.38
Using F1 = 1.33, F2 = 1.272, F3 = 1.22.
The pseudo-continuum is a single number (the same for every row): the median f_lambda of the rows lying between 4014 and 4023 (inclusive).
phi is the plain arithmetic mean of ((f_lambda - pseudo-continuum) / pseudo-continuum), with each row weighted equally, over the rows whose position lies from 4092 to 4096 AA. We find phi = -0.03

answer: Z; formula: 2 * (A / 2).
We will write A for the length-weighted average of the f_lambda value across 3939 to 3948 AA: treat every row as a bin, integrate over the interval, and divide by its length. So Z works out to 15.9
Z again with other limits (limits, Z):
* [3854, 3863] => 16.6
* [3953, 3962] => 17.7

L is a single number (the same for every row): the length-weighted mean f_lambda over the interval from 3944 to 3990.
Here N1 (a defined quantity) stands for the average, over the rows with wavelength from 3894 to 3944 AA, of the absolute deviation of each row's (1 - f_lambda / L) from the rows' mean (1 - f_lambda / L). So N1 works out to 0.21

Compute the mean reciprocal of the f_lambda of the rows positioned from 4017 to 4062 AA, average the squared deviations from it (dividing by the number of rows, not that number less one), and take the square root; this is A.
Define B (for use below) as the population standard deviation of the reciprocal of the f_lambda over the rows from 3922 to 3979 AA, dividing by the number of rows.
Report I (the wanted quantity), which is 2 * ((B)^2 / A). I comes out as 0.56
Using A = 0.0044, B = 0.0351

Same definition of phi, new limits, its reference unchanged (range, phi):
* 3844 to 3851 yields -0.31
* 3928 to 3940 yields -0.55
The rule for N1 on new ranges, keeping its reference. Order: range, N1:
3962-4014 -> 0.30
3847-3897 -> 0.13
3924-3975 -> 0.23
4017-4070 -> 0.11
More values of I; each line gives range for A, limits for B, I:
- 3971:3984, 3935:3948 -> 0.02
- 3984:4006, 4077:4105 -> 0.02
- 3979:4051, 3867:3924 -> 0.05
